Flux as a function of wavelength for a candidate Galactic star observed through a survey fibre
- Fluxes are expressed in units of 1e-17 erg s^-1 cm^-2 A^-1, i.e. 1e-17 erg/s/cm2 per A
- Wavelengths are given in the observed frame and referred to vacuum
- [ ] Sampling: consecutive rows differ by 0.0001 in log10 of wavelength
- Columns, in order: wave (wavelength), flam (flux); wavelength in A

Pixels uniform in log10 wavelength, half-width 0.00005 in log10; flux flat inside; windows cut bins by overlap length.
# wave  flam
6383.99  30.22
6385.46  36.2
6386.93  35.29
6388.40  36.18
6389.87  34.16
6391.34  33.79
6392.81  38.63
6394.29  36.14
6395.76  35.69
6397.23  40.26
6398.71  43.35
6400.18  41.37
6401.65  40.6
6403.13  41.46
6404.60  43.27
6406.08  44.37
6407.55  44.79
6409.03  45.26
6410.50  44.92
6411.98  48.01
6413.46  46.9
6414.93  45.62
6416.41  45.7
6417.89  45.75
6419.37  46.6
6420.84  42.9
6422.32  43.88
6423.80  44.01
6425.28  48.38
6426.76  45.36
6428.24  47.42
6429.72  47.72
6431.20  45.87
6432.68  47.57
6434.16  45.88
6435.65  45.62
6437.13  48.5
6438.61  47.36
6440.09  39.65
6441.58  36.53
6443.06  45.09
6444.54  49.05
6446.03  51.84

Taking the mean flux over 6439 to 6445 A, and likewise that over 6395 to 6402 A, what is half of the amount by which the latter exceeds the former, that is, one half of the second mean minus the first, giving -1.2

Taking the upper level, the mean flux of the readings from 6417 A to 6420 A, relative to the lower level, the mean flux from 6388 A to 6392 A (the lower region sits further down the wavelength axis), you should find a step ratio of 1.33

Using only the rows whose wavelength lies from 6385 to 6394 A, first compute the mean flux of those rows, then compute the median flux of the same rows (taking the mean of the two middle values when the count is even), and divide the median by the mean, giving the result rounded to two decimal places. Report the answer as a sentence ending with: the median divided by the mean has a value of 1.00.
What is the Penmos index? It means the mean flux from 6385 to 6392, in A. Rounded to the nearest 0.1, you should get 35.1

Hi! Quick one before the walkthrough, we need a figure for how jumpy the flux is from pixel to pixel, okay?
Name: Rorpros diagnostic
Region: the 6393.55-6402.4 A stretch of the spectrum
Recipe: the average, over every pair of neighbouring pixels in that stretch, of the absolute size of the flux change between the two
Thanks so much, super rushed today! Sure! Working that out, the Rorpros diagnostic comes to 2.17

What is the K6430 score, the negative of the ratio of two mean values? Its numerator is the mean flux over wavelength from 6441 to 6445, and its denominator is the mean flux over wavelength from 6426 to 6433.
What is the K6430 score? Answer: -0.93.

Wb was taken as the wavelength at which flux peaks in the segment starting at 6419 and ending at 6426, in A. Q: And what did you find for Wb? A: 6425.28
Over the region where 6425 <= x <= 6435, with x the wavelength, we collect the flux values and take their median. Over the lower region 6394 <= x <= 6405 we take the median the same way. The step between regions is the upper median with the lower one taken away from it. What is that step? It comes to 6.4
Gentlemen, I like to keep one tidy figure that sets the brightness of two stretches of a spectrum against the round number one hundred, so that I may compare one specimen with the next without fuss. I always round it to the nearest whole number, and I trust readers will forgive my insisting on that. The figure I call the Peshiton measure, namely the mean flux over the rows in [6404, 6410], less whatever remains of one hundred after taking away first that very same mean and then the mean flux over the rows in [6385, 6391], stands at 24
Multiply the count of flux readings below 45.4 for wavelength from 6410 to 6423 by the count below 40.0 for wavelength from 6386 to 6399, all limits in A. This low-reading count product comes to 21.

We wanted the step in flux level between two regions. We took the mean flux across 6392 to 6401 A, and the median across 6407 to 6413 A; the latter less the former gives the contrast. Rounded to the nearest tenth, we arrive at 5.9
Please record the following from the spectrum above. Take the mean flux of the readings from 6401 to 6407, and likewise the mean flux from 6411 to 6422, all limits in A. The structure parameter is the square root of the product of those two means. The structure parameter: 44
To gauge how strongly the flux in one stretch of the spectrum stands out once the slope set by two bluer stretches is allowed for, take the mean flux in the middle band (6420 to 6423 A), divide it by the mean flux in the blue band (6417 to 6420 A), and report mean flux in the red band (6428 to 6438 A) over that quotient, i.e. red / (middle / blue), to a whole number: 50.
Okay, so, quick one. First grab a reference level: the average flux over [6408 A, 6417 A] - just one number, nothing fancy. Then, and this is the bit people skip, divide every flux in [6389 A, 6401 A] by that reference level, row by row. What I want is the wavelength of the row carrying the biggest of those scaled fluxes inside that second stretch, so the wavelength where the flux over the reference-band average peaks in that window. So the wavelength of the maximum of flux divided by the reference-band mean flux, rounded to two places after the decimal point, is 6398.71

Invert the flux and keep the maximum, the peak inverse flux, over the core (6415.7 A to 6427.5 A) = 0.0233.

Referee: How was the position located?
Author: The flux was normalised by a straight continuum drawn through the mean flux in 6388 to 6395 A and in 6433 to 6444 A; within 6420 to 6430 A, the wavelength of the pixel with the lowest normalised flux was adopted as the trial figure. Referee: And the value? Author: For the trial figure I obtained 6420.84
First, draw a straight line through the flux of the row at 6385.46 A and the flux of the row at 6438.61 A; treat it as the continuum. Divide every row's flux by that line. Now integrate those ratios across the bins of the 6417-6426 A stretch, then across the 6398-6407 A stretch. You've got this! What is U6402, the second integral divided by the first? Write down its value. 1.03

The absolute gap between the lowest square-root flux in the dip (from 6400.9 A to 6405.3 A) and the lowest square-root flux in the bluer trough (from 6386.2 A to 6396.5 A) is 0.56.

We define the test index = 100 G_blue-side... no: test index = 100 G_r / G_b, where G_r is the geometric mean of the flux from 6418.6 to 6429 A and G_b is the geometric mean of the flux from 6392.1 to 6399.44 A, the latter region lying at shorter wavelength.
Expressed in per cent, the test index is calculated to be 117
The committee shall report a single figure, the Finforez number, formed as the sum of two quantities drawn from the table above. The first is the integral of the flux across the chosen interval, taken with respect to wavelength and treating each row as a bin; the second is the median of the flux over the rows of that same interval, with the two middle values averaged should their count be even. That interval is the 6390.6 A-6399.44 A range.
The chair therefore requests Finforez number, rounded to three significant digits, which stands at 373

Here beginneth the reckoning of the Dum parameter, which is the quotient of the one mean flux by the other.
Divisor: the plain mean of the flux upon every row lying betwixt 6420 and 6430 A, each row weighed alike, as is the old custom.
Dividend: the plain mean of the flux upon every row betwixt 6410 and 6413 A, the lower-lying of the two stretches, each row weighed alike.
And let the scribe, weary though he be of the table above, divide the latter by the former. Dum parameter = 1.02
